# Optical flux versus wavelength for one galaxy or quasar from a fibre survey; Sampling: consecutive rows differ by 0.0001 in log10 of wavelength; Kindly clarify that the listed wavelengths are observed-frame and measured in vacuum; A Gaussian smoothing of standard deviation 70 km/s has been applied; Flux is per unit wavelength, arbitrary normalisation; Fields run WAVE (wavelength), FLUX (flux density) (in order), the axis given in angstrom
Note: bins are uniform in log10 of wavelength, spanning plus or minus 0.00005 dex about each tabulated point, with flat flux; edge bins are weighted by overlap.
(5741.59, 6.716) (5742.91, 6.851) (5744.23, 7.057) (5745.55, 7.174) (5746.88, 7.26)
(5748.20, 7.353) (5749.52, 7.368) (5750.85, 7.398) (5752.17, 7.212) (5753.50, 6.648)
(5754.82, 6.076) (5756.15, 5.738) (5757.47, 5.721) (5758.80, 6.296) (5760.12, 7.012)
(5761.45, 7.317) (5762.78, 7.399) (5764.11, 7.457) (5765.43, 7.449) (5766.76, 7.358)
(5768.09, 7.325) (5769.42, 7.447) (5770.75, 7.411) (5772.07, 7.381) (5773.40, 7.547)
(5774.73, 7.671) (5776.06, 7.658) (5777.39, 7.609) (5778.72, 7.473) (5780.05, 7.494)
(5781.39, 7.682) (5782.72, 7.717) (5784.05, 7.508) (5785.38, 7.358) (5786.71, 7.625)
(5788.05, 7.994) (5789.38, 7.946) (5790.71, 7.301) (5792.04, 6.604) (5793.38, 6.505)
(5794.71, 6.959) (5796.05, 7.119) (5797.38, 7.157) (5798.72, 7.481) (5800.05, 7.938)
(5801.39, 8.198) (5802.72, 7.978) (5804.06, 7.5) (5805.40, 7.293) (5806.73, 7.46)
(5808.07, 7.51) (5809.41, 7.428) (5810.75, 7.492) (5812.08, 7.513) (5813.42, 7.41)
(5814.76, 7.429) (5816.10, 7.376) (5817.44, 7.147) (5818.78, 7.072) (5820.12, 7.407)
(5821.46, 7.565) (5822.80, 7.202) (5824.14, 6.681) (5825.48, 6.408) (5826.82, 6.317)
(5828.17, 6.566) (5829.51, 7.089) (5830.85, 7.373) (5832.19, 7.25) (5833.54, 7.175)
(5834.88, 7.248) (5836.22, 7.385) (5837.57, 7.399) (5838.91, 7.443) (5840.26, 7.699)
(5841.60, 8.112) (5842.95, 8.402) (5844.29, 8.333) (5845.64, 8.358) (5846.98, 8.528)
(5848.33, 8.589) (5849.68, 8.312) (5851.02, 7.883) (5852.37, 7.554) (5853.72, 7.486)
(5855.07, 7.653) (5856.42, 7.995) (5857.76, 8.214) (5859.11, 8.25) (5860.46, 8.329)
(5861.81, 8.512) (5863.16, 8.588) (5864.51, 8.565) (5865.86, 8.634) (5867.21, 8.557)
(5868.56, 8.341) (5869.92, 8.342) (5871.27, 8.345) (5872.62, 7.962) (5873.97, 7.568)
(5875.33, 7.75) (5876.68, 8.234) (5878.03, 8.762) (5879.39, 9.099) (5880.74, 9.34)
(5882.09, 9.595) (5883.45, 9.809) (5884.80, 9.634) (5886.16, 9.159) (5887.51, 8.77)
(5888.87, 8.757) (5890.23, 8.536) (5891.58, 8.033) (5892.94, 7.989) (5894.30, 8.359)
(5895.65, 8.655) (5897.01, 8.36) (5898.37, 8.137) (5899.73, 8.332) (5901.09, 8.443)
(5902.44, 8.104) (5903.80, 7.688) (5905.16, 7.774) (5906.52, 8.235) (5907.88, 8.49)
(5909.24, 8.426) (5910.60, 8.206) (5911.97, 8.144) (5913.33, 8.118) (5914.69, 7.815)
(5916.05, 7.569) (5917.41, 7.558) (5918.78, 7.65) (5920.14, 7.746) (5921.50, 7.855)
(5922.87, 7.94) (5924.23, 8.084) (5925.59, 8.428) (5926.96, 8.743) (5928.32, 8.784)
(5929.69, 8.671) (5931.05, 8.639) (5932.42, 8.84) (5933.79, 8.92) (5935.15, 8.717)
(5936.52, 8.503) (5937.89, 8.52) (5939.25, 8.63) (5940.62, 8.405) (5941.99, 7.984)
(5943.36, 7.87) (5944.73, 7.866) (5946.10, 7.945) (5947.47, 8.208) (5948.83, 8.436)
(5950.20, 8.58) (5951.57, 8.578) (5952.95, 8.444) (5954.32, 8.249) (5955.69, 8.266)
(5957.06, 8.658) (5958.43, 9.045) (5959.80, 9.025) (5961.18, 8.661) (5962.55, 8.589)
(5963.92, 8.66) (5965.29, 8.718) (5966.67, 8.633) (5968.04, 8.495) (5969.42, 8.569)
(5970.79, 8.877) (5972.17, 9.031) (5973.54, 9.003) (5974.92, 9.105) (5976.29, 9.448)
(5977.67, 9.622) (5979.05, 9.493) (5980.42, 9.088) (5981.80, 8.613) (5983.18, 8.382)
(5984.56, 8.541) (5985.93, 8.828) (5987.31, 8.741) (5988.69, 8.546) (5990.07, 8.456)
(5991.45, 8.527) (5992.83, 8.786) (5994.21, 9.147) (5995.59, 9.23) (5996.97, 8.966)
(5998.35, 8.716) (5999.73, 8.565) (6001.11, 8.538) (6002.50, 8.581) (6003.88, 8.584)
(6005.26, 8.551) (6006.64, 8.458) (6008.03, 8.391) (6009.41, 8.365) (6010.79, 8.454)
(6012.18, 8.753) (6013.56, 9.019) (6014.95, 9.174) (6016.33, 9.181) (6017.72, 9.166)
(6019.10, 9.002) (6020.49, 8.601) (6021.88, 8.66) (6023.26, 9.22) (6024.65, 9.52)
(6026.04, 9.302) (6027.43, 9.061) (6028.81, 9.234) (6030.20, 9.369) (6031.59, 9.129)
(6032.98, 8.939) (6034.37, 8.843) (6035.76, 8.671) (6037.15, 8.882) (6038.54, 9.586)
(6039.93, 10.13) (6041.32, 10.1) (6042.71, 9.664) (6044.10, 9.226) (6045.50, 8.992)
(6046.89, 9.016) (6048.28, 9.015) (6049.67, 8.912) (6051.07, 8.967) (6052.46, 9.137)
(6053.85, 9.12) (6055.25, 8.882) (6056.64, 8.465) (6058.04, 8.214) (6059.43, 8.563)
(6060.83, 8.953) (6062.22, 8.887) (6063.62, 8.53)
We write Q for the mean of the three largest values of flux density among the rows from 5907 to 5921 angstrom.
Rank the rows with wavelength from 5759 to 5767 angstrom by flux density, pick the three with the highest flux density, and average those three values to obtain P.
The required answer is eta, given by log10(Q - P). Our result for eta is 0.0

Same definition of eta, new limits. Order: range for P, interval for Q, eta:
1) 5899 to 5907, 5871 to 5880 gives -0.4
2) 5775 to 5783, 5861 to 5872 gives 0.0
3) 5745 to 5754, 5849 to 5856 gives -0.2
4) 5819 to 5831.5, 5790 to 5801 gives -0.9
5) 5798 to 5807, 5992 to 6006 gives 0.0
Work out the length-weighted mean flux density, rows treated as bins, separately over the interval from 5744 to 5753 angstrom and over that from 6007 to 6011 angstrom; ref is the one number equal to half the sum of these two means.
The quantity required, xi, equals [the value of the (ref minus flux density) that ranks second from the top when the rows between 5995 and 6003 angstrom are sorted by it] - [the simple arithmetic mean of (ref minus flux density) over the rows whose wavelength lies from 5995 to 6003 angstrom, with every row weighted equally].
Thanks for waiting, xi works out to 0.20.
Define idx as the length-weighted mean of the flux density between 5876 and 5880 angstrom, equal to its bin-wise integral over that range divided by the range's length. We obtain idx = 8.69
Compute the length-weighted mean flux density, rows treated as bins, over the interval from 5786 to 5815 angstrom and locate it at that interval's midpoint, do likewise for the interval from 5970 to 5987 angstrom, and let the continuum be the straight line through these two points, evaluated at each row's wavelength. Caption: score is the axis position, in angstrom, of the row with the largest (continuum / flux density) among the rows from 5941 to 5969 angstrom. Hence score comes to 5944.73 angstrom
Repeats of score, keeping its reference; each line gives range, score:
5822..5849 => 5826.82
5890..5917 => 5916.05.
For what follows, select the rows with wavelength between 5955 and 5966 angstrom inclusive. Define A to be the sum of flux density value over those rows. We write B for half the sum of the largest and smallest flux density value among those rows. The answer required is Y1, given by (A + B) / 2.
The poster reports 39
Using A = 70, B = 8.66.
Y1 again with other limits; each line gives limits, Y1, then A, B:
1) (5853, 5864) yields 37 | 65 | 8.04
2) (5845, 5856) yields 36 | 64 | 8.04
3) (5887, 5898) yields 38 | 67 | 8.38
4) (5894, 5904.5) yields 37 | 66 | 8.17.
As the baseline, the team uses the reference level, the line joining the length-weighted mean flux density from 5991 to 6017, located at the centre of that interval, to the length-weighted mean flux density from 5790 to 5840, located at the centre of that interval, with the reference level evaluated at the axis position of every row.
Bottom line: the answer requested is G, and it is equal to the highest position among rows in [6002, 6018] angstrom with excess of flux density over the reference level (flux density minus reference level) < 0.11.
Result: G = 6012.18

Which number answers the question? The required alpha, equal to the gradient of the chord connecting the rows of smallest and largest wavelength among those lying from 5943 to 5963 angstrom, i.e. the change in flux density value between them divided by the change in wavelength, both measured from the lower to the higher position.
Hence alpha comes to 0.04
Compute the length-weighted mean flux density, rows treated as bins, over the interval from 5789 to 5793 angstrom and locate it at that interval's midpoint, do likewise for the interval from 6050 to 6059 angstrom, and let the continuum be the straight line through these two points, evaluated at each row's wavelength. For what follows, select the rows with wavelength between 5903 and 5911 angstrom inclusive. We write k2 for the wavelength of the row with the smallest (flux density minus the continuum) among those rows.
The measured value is 5903.80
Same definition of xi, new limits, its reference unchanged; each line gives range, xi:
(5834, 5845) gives 0.37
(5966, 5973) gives 0.15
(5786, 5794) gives 0.73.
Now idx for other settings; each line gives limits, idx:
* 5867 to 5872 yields 8.37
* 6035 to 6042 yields 9.47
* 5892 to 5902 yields 8.31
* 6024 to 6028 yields 9.29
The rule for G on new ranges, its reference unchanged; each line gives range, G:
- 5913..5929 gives 5924.23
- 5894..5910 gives 5905.16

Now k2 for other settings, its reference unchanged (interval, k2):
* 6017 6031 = 6020.49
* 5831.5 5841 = 5833.54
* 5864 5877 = 5873.97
